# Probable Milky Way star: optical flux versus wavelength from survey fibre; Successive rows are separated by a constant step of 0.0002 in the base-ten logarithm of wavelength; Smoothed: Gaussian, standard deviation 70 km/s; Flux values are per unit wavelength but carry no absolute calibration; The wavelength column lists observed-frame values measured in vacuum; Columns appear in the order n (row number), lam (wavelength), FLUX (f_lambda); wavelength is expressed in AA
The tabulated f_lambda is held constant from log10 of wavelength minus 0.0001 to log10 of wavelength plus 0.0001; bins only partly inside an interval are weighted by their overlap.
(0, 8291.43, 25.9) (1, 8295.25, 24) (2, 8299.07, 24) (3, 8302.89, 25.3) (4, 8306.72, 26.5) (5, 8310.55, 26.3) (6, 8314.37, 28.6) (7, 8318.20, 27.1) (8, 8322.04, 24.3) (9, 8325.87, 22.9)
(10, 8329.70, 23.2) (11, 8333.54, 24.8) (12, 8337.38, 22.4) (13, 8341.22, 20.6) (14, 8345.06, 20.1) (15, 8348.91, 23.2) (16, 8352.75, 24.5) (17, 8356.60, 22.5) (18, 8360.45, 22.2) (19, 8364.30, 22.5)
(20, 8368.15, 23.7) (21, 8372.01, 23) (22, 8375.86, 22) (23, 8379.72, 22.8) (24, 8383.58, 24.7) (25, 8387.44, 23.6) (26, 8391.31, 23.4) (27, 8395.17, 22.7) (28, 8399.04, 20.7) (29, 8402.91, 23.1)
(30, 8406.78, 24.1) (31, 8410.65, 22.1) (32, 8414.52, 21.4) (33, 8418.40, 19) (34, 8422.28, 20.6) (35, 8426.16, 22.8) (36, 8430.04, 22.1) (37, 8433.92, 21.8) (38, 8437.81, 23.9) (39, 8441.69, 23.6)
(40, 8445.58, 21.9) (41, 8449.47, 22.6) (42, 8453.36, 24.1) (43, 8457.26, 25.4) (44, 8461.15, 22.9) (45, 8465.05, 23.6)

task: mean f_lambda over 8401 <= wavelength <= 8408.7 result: 23.6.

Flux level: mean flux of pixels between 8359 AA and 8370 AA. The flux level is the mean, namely 22.8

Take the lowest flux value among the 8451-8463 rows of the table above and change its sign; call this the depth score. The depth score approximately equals -22.9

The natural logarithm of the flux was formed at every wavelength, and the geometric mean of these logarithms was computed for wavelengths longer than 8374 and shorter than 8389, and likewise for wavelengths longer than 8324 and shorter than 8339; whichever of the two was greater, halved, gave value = 1.57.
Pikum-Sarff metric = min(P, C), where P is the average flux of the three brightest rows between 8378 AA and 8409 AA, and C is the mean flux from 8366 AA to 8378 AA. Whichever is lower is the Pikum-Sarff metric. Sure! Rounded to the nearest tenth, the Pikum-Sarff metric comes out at 22.9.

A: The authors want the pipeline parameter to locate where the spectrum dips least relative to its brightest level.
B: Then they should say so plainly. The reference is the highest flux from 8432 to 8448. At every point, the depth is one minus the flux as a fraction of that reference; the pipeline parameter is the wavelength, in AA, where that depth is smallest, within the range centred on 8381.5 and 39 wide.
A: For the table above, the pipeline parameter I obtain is 8383.58 AA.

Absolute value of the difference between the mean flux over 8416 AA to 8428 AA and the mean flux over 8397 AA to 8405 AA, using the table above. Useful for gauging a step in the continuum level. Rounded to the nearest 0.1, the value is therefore 1.1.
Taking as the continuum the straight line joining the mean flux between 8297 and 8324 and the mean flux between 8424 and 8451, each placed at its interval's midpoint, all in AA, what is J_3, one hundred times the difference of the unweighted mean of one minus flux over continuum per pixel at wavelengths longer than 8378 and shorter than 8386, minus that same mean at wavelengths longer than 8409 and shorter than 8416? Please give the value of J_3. -5.2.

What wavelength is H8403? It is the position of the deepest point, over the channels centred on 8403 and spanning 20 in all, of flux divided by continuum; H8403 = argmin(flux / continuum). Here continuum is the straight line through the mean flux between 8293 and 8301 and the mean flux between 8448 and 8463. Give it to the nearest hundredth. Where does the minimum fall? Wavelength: 8399.04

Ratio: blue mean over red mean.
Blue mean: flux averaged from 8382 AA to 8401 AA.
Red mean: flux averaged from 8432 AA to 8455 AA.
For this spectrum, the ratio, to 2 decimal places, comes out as 1.00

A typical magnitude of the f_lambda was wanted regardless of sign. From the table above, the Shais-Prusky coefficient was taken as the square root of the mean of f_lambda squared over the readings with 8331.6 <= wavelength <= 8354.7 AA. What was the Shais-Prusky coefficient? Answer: 22.7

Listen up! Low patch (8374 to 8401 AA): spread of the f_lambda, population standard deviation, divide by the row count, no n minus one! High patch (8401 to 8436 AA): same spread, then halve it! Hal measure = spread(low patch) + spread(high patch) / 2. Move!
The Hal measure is 1.9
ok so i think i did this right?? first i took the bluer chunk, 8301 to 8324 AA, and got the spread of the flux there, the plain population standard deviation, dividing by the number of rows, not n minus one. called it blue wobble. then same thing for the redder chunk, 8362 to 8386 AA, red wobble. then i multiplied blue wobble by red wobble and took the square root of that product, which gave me 1.09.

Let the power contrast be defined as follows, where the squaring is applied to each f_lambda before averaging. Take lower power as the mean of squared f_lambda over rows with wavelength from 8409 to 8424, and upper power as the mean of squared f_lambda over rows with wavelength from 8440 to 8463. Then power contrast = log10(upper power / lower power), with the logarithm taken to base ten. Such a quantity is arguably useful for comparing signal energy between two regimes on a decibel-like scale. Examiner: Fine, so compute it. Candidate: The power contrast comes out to 0.10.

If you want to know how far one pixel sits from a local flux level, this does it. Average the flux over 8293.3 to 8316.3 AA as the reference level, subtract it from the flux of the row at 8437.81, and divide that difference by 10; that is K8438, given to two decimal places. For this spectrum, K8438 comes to -0.19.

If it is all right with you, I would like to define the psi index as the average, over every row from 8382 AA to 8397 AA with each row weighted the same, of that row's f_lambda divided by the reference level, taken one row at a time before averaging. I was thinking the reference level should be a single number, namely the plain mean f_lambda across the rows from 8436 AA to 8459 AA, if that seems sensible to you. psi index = 1.001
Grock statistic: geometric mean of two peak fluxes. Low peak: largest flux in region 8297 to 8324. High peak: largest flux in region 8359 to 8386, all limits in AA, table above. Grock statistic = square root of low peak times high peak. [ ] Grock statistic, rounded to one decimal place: 26.6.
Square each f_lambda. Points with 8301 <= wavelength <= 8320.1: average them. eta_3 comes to 717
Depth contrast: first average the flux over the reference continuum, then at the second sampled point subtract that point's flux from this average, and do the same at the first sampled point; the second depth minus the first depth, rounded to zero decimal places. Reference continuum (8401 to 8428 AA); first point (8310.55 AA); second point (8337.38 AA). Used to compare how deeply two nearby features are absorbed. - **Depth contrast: 4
